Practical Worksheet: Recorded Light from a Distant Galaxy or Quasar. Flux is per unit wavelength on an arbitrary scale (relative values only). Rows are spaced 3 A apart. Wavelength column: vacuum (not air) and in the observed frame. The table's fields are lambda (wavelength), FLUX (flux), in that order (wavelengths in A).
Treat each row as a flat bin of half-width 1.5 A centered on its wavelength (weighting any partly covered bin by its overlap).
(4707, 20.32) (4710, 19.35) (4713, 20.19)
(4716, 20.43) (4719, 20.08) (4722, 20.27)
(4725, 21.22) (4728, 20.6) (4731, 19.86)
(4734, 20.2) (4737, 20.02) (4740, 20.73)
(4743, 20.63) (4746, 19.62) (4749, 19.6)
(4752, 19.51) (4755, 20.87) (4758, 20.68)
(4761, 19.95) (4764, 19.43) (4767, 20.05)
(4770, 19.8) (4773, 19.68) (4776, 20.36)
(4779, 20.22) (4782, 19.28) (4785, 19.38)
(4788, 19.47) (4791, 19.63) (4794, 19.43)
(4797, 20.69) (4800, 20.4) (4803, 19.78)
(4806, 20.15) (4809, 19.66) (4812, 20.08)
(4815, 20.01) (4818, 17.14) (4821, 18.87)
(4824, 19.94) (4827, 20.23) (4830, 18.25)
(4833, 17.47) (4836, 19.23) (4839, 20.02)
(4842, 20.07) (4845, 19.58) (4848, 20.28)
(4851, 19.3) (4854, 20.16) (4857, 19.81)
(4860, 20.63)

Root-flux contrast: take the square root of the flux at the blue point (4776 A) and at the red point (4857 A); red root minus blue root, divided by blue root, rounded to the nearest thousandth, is -0.014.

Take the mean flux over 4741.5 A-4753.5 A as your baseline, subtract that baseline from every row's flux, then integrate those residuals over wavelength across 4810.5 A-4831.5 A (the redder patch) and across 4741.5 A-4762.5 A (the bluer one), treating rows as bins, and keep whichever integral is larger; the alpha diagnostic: 5.9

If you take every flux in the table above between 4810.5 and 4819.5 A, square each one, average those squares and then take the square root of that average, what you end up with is 19.1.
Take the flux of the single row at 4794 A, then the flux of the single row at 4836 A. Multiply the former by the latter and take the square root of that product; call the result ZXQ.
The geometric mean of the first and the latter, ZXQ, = 19.3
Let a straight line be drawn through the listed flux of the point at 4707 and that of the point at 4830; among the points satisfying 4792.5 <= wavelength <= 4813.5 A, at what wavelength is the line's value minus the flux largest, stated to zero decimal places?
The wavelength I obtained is 4794 A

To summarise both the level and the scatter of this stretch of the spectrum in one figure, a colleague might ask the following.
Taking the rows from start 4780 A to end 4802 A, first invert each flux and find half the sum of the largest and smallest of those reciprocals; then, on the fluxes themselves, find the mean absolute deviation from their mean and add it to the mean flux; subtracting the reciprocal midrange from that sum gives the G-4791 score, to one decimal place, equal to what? 20.2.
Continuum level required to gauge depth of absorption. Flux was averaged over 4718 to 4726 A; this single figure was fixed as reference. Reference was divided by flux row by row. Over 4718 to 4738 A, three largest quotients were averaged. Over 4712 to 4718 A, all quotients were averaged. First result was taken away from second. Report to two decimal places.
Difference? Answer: -0.02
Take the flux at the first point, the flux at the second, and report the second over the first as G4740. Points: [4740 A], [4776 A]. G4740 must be 0.98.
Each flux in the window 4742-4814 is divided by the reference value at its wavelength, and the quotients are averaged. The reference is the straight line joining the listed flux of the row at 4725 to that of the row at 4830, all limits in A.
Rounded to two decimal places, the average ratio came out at 1.01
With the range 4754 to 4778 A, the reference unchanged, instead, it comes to 1.00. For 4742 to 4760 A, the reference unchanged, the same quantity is 0.98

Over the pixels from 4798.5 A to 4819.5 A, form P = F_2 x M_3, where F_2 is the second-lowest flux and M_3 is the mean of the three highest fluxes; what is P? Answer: 397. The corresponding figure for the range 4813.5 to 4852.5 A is 353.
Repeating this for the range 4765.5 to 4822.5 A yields 387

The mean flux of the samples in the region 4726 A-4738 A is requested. 20.2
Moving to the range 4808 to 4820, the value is 19.2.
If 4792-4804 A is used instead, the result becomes 20.1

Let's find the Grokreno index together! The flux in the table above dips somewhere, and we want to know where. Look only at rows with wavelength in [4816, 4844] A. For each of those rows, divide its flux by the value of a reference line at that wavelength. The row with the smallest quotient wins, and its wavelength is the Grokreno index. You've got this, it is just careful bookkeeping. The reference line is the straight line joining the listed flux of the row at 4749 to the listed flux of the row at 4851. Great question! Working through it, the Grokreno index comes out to 4818 A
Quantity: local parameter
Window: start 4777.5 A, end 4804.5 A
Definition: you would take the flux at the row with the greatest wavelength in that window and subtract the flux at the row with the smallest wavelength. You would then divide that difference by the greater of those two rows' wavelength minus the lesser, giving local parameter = -0.018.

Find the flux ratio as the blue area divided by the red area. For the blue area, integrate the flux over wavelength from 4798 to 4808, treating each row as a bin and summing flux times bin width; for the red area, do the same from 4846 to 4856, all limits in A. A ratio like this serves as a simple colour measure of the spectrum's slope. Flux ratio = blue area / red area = 1.01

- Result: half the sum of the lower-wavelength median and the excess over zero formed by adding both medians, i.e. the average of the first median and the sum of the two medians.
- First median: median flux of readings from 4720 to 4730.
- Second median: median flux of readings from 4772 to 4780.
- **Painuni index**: 30.7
